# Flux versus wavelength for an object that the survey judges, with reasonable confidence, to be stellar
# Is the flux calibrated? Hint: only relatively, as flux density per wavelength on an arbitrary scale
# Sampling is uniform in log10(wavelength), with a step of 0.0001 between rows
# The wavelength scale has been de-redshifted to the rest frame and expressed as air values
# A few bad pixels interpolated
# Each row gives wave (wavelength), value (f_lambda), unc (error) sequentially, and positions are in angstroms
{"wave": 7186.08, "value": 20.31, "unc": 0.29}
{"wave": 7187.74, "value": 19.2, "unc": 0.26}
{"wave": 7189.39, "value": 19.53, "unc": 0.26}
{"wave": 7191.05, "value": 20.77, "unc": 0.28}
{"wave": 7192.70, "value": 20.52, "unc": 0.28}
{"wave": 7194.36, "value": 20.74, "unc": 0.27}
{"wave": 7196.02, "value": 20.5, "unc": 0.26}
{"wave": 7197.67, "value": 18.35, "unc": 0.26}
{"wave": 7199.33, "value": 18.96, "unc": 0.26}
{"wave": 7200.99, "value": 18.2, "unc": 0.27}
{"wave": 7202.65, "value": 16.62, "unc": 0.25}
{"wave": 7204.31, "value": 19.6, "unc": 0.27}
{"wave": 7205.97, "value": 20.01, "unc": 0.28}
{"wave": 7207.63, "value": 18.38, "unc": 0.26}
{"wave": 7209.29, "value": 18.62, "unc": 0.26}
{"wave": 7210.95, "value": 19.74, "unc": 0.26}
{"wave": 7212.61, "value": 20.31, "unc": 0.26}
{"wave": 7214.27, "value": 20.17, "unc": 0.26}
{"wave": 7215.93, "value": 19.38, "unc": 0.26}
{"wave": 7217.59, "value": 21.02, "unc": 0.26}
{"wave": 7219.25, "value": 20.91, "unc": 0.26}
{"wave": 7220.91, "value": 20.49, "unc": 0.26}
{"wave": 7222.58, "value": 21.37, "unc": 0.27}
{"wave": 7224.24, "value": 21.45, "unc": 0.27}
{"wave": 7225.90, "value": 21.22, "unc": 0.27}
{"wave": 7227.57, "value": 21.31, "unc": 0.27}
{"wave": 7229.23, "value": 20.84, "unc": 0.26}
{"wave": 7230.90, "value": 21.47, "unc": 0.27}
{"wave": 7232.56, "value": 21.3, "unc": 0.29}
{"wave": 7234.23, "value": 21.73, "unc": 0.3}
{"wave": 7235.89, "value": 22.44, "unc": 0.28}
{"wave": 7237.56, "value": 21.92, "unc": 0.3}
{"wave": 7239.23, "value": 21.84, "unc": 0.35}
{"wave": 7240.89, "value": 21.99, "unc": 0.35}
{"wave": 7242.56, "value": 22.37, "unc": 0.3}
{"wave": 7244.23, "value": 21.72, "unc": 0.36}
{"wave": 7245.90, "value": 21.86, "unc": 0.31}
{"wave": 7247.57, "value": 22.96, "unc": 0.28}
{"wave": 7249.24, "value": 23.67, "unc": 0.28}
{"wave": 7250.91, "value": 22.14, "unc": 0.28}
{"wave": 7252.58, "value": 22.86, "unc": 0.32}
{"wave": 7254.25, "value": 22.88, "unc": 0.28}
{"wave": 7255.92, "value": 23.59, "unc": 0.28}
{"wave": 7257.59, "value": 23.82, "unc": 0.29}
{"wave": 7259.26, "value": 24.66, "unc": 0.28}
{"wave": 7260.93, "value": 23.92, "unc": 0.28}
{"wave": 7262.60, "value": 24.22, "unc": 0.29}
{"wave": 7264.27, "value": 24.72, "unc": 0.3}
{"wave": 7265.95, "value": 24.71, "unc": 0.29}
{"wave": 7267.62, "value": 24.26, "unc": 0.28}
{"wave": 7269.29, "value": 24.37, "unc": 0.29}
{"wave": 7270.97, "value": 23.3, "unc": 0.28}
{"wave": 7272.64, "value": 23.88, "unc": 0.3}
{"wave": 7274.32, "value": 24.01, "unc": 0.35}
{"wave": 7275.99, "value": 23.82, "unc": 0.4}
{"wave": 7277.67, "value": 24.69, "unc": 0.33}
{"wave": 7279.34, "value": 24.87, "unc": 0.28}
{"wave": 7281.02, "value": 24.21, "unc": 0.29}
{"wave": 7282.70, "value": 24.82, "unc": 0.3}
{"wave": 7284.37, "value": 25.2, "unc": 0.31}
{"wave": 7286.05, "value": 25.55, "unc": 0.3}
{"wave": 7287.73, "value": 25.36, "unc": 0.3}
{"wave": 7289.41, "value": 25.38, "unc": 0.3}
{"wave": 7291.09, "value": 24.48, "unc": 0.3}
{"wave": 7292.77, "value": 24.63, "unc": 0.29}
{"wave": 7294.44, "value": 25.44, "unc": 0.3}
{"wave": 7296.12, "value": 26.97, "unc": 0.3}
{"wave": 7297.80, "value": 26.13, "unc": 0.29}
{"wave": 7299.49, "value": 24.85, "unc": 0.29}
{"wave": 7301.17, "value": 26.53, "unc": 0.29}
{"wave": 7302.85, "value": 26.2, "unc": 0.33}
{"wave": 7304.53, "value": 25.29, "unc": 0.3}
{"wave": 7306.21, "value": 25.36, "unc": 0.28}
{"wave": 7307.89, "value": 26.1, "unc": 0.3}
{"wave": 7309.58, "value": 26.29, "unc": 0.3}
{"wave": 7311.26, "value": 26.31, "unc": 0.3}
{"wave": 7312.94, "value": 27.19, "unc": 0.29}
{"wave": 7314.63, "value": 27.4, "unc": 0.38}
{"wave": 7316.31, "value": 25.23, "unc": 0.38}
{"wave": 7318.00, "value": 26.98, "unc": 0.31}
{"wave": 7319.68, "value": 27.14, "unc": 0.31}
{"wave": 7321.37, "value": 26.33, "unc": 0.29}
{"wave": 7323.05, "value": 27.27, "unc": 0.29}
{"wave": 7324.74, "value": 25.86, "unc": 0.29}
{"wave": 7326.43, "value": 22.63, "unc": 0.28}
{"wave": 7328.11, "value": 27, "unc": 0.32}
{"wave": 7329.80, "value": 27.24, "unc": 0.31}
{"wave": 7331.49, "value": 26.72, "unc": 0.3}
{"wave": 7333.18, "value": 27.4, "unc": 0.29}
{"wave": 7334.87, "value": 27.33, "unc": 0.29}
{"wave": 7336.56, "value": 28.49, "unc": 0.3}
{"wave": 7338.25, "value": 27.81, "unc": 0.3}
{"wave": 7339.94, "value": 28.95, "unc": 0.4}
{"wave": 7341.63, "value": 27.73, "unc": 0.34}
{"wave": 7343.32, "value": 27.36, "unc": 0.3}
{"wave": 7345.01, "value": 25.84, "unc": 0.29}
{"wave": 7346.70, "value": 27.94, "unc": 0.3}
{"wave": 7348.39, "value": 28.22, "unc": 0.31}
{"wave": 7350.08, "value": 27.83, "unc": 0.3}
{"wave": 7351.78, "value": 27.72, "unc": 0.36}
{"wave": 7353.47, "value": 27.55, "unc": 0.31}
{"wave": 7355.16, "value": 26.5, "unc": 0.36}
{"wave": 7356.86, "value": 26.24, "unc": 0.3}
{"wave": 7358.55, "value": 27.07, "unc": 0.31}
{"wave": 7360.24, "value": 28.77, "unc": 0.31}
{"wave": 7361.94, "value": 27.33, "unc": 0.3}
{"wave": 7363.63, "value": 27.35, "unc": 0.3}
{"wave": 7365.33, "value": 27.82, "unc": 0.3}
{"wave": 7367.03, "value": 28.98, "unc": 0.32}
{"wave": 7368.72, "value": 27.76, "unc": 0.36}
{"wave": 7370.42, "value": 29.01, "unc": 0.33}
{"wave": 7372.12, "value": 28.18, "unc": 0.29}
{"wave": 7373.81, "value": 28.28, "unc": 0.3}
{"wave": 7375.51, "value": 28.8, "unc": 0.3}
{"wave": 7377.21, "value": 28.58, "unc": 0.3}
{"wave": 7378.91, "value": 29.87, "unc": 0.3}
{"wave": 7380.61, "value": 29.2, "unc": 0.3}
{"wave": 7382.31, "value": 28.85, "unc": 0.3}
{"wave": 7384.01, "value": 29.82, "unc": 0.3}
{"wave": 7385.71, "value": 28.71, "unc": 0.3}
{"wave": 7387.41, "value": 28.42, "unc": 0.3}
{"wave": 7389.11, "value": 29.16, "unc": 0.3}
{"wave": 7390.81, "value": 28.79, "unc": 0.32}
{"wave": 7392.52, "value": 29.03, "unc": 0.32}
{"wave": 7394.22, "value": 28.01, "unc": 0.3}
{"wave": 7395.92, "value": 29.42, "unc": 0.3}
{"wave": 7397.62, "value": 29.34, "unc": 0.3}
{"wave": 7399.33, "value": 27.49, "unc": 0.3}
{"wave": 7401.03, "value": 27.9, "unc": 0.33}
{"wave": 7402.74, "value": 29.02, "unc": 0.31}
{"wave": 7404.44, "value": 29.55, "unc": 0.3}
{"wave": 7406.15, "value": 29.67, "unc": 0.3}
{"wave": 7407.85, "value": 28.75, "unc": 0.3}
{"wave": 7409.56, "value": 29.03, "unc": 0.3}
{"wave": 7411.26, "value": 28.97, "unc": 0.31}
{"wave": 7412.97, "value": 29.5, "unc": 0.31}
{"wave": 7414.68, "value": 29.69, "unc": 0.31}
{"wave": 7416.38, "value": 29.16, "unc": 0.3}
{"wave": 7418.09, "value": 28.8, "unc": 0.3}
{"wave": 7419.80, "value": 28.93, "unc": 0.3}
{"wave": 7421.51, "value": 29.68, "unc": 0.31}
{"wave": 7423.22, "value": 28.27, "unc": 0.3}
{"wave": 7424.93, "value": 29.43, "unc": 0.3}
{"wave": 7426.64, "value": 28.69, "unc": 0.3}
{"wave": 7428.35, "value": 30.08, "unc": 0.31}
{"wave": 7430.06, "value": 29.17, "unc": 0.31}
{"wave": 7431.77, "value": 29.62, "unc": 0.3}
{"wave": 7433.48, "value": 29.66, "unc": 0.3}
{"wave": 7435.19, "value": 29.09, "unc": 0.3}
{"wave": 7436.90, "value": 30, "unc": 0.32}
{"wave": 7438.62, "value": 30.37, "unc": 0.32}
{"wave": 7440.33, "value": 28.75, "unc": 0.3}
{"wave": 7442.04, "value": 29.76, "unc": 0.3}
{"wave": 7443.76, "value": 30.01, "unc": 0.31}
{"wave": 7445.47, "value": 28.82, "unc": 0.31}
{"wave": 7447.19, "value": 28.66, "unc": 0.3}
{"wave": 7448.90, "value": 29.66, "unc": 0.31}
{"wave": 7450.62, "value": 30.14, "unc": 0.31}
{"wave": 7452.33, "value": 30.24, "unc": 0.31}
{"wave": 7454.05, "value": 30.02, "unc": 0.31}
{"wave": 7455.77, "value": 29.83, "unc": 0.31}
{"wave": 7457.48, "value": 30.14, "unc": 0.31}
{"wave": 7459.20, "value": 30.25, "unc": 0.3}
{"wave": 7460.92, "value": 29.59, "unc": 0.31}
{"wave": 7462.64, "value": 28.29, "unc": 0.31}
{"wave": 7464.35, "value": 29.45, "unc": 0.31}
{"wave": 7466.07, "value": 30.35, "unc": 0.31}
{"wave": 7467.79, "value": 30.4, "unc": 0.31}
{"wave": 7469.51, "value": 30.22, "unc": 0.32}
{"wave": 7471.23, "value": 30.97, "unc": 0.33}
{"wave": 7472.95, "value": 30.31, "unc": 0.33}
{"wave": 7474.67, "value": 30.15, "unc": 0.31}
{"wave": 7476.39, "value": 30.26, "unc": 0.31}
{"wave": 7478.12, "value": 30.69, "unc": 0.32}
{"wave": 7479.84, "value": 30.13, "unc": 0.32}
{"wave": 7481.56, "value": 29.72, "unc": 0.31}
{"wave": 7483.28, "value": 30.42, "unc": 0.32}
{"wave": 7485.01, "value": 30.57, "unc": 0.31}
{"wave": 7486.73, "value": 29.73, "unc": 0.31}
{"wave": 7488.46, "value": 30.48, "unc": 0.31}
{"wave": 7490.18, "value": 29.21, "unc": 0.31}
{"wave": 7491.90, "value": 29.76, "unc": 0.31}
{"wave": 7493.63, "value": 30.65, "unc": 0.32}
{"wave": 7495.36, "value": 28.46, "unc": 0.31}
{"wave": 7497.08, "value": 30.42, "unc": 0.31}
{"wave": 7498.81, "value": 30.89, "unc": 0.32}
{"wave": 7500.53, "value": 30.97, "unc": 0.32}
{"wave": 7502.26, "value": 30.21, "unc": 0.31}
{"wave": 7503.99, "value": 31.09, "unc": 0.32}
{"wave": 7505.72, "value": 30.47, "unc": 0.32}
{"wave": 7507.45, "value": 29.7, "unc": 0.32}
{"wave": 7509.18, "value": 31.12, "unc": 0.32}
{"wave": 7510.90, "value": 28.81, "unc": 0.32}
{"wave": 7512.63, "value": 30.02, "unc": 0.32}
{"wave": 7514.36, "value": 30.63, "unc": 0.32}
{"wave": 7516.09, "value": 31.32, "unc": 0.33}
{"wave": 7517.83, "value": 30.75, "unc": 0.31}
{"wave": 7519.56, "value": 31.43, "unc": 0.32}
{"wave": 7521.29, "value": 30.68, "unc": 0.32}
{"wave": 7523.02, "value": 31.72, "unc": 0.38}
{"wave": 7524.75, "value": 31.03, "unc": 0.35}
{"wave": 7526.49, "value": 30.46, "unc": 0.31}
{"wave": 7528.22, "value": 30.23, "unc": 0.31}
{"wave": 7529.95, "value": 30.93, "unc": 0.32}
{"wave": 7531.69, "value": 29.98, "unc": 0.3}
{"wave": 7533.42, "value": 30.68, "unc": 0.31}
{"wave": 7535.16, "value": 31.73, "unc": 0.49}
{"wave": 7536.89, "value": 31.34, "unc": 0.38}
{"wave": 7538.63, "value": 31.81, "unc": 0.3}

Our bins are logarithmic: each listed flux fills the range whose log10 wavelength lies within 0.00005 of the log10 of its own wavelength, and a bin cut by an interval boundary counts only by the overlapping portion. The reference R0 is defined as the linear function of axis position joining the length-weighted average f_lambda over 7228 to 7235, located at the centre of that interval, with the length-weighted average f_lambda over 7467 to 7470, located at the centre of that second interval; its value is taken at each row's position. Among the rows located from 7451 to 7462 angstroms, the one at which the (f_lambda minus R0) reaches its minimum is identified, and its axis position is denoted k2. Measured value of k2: 7460.92 angstroms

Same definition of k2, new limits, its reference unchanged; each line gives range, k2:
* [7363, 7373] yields 7363.63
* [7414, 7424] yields 7423.22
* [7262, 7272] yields 7270.97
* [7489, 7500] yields 7495.36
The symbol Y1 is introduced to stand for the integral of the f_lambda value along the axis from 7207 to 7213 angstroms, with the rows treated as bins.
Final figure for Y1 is 115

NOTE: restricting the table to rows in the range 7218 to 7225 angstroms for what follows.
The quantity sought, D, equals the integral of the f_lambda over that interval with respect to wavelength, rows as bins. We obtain 147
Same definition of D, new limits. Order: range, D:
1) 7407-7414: 204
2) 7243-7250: 158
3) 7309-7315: 161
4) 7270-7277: 166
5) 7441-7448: 205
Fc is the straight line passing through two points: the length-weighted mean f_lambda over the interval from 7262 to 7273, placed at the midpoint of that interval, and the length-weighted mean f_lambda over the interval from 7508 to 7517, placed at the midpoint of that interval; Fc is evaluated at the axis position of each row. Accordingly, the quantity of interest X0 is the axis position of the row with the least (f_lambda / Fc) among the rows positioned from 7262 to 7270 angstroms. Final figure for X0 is 7267.62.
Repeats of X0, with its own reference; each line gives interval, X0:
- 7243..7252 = 7244.23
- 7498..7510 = 7507.45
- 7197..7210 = 7202.65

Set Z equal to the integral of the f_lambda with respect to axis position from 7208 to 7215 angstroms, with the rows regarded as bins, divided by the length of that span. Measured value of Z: 20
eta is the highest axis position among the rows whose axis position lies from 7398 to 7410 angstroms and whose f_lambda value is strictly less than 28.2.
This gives 7401.03 angstroms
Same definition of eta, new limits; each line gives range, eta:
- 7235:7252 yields 7250.91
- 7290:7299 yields 7297.80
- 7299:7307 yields 7306.21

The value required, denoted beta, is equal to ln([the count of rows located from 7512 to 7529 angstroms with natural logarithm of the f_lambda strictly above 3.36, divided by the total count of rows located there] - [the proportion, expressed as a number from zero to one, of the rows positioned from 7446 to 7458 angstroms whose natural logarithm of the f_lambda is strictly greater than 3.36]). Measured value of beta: -1.9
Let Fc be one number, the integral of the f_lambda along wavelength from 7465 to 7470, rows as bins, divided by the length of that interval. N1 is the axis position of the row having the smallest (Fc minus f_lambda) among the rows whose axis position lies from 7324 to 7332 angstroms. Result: 7329.80 angstroms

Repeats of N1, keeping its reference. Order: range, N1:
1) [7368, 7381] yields 7378.91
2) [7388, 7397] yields 7395.92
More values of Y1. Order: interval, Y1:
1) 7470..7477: 213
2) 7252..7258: 140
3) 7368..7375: 198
